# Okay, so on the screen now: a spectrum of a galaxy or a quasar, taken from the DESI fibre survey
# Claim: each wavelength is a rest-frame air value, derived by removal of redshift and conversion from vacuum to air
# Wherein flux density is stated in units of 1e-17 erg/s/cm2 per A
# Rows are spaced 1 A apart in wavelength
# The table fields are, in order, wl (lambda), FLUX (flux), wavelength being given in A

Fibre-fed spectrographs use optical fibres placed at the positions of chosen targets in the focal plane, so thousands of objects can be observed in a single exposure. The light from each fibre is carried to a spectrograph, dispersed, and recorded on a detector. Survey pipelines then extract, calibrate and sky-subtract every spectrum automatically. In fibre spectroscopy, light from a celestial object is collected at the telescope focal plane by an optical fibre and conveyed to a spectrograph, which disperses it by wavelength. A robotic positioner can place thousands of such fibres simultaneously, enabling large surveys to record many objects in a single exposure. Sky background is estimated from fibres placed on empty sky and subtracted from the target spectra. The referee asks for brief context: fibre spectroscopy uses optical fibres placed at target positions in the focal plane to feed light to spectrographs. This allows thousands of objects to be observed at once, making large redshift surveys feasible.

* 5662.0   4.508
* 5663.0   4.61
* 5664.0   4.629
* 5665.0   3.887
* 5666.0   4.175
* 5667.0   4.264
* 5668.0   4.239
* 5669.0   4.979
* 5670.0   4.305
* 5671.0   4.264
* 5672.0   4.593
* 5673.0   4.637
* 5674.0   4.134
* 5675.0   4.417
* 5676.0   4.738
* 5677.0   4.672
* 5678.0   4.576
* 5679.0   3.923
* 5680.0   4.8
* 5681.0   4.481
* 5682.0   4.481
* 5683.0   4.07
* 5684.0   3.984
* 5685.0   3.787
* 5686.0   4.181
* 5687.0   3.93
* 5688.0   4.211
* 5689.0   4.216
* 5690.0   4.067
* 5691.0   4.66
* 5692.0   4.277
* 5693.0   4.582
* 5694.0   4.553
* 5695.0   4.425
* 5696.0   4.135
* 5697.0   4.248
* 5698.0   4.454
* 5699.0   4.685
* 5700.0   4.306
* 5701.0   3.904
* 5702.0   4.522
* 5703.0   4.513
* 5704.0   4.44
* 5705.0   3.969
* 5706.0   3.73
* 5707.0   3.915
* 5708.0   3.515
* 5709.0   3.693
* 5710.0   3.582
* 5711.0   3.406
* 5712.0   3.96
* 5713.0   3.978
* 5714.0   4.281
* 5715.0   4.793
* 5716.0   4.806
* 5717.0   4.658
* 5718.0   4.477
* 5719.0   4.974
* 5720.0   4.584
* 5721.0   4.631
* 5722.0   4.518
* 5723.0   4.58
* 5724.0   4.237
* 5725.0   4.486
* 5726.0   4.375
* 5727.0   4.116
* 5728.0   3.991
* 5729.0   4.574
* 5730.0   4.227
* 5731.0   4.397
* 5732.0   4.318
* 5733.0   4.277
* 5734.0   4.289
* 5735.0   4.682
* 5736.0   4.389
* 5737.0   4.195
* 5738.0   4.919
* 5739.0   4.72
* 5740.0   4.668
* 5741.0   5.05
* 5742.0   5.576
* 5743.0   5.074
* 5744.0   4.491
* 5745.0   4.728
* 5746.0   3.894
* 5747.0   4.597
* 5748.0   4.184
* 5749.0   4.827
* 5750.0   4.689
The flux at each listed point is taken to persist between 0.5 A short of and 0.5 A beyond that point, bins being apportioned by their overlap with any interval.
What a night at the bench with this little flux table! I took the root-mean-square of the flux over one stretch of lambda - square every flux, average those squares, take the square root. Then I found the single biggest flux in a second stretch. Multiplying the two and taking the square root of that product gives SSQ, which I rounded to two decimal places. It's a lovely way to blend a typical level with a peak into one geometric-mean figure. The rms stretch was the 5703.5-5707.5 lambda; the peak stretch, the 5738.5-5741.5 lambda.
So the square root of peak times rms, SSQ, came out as 4.51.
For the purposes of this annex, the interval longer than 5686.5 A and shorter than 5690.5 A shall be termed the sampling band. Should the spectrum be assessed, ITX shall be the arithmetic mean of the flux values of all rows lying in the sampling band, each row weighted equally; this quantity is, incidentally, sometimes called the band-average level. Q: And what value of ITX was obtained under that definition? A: 4.11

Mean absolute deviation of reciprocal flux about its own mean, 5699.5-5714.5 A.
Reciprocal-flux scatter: 0.018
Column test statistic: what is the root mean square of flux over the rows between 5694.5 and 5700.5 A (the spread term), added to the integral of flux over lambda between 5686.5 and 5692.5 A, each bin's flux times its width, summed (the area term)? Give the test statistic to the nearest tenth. 29.7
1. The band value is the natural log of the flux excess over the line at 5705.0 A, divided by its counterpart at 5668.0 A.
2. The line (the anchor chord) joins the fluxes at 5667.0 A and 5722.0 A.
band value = 2.8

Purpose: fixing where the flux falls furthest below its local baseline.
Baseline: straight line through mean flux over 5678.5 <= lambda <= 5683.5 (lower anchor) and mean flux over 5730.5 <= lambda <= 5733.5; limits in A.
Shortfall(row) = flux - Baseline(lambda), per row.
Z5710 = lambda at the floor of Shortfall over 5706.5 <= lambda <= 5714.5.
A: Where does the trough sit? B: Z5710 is 5711.0 A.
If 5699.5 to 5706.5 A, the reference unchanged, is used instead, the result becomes 5706.0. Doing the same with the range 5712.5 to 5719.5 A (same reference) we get 5713.0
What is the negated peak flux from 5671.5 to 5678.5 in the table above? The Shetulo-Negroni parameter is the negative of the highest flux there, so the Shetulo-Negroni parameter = -4.74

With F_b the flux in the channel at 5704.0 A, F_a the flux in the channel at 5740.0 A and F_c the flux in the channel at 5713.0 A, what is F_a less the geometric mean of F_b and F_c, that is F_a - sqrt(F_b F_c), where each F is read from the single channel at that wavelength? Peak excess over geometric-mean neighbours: 0.47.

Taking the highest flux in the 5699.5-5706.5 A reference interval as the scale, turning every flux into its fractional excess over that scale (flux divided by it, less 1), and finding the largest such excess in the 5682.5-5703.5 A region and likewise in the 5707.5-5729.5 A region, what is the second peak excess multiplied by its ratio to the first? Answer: 0.28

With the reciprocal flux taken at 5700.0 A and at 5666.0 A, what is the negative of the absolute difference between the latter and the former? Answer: -0.007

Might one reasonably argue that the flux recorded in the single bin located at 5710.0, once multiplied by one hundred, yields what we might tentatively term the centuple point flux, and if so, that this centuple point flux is 358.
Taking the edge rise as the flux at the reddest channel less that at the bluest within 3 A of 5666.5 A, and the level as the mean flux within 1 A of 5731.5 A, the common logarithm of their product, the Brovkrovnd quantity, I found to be 0.18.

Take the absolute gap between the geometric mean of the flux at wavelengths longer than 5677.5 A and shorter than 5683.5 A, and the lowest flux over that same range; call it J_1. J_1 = 0.46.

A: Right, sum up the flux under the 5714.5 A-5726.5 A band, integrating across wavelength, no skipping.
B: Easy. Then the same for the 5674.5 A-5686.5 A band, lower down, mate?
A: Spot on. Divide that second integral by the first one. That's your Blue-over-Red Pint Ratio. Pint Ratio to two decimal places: 0.95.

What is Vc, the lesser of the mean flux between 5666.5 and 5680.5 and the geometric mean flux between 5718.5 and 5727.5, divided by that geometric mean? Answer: 0.99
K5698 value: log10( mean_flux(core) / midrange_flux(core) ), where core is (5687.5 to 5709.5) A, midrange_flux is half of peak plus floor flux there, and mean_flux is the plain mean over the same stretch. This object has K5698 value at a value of 0.013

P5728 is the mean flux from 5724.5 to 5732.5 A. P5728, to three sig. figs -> 4.31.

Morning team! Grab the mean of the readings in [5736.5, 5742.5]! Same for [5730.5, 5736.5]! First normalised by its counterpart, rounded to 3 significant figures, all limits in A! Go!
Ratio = 1.11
